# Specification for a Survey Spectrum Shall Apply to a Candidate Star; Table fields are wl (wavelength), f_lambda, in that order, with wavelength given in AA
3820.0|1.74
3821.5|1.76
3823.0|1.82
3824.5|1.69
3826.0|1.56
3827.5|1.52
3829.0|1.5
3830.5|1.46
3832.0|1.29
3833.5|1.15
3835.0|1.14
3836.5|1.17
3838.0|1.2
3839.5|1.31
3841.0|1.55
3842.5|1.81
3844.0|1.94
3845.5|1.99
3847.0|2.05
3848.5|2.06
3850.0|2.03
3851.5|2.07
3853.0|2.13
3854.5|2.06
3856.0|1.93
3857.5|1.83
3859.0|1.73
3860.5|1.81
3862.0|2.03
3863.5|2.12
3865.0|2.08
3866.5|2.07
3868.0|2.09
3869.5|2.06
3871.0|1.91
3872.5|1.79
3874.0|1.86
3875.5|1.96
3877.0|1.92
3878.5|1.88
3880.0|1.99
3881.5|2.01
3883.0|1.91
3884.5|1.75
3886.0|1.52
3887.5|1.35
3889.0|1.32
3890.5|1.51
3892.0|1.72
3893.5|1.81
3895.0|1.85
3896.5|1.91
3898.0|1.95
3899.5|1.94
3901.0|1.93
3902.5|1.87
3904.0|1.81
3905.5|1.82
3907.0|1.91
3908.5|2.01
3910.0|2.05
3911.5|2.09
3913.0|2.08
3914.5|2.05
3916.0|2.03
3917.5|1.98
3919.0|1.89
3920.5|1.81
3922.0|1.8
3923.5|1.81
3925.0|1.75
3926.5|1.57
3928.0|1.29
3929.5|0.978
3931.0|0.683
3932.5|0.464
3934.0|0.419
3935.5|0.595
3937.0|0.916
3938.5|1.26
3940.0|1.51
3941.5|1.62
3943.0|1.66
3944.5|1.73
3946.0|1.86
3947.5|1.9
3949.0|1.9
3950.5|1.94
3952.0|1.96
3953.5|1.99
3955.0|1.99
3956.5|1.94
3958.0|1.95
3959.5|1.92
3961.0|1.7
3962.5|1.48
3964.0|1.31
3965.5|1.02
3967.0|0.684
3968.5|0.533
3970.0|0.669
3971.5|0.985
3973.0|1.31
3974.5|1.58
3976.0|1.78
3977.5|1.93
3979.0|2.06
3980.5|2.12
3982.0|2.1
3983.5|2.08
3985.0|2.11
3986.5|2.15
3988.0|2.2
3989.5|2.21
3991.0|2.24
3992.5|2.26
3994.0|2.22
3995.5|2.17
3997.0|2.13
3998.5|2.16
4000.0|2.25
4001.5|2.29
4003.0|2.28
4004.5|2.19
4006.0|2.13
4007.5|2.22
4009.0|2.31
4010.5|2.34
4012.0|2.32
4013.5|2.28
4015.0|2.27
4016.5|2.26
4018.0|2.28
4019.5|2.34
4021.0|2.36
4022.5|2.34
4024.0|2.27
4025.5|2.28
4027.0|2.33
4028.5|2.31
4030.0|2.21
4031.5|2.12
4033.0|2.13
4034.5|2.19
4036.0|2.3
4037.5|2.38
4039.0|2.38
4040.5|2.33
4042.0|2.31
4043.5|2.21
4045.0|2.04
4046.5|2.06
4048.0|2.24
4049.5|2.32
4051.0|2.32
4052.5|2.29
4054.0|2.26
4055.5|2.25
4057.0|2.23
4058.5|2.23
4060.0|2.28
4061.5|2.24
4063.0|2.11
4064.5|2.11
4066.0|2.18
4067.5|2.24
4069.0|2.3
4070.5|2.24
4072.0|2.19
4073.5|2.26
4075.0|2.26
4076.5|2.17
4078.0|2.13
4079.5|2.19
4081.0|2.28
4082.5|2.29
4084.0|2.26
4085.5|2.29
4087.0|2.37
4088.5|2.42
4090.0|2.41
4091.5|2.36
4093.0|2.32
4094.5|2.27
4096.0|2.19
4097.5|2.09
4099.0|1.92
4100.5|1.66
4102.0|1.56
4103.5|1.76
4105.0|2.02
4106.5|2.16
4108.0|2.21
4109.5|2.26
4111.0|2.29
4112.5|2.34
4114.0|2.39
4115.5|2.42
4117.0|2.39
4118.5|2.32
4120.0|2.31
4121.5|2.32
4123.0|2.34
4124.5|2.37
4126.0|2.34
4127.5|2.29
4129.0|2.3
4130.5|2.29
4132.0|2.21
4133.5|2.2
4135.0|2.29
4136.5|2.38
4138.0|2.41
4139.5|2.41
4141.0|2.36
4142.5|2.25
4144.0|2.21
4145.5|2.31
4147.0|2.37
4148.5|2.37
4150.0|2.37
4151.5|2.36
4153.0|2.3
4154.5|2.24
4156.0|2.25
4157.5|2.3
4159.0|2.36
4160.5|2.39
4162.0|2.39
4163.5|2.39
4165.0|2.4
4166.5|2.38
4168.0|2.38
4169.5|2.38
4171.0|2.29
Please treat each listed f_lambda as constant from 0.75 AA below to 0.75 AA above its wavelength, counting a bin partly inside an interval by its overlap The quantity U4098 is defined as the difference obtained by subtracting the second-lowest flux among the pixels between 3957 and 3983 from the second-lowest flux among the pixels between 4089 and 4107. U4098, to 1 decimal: 1.0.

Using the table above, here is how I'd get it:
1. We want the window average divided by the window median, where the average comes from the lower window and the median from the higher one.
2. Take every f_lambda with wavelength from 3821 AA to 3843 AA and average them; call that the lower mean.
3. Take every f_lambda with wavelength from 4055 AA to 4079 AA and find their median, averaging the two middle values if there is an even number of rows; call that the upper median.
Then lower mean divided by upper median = 0.65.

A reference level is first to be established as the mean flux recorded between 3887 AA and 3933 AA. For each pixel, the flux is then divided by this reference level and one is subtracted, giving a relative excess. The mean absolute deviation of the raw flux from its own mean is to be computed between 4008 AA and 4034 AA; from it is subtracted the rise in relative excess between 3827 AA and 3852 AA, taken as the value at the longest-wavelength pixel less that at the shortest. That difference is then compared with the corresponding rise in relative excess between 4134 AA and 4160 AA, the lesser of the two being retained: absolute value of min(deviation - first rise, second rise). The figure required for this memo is 0.27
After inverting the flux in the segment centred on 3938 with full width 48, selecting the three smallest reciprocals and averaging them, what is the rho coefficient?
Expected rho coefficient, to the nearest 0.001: 0.494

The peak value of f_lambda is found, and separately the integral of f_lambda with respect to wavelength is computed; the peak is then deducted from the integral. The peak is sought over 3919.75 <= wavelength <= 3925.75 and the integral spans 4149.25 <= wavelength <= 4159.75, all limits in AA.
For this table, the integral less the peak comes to 22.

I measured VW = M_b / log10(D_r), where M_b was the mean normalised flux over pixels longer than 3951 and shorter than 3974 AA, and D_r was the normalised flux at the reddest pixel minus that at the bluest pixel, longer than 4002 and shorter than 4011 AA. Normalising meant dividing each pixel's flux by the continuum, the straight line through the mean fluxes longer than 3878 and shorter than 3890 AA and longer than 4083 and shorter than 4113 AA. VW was -0.46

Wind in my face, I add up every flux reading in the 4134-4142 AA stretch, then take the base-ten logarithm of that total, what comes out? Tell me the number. 1.07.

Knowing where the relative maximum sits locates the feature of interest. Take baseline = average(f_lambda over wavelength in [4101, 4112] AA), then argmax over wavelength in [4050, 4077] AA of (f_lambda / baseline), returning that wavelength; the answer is 4051.0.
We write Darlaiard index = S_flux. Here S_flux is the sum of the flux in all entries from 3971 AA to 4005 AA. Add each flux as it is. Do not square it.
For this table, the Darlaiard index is 47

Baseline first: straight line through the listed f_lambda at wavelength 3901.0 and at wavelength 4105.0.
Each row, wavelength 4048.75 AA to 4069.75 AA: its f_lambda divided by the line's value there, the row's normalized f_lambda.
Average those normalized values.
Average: 1.12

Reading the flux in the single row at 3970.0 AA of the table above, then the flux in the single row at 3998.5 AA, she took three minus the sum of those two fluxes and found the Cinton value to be 0.17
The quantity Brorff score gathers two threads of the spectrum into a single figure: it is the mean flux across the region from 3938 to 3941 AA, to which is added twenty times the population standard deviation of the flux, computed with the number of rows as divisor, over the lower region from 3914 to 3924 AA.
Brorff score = 3.4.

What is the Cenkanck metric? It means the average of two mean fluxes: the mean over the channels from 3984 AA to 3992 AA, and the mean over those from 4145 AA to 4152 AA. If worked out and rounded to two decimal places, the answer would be 2.27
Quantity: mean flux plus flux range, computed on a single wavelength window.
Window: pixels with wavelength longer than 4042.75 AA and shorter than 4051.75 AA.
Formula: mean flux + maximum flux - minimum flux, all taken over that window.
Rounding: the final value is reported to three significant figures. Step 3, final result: 2.48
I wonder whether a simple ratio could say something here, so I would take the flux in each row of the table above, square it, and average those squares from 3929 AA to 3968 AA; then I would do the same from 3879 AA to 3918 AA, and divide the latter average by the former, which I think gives 1.5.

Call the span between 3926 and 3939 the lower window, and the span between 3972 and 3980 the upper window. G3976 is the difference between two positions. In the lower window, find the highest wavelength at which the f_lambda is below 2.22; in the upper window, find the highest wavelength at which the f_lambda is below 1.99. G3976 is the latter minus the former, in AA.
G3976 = 39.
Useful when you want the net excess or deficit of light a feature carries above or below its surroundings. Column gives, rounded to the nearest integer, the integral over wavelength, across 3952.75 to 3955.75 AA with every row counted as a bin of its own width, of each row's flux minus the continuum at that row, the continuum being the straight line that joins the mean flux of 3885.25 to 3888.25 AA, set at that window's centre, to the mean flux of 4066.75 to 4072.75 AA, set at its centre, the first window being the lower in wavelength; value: 1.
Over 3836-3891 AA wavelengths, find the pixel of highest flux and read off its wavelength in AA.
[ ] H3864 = 3853.0 AA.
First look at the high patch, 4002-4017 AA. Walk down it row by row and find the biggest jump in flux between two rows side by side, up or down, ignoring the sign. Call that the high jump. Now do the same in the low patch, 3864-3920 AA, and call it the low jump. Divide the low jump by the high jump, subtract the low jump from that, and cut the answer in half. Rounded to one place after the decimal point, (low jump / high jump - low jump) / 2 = 1.2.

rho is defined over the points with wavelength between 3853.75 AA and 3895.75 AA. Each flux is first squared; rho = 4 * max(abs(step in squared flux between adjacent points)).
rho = 3.4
